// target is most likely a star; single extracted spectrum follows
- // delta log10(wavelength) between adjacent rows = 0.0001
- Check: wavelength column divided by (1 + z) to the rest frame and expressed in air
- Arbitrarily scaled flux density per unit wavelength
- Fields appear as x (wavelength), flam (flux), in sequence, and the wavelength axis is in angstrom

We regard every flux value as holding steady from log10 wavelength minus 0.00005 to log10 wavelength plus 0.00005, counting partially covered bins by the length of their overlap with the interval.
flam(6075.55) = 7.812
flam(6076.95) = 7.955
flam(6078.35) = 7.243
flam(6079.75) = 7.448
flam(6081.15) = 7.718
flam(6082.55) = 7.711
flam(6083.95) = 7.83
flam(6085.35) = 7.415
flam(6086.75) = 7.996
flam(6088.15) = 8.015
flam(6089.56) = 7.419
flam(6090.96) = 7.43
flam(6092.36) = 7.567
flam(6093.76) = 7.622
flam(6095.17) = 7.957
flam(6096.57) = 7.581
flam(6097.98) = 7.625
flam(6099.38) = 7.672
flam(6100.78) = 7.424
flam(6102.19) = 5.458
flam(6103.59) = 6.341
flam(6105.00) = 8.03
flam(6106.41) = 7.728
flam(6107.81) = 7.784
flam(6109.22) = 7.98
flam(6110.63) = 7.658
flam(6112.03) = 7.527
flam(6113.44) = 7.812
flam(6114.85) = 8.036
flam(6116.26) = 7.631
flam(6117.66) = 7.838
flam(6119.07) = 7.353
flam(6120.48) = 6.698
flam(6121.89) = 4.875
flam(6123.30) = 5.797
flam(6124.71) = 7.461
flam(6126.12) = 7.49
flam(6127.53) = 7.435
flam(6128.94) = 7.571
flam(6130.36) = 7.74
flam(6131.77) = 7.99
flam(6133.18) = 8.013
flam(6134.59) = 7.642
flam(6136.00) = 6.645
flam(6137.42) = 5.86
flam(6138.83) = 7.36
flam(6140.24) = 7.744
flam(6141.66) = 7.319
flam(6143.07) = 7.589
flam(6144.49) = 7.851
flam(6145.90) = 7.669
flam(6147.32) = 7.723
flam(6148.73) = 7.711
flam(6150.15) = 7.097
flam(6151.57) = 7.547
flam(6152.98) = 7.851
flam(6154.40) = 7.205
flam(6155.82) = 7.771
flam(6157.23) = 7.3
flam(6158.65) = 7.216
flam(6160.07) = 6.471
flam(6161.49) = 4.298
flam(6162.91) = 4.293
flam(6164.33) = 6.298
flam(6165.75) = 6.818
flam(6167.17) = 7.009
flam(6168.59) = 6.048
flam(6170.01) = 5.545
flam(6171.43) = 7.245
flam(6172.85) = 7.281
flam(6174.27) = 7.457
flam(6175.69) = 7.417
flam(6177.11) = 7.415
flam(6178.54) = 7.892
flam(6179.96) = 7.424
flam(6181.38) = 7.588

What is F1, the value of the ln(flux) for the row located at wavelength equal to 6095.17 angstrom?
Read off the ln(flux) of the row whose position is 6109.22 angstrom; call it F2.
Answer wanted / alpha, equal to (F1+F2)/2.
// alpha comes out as 2.08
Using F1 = 2.074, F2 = 2.08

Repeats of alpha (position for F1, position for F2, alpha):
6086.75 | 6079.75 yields 2.04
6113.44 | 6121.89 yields 1.82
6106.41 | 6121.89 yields 1.81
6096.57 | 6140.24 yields 2.04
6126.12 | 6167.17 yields 1.98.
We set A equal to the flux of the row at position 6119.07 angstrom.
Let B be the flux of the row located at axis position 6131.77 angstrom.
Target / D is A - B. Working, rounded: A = 7.353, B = 7.99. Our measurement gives -0.6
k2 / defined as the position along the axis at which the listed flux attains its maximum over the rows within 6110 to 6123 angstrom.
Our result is 6114.85 angstrom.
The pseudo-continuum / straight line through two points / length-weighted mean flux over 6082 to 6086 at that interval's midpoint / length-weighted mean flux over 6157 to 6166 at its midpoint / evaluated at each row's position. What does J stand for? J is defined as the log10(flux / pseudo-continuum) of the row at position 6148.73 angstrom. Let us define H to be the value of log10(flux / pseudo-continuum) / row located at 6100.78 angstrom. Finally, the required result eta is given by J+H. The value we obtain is 0.098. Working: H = 0.008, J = 0.090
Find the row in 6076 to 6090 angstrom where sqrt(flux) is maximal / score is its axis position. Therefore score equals 6088.15 angstrom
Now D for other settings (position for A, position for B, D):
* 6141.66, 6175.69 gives -0.1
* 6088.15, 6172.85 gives 0.7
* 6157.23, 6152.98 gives -0.6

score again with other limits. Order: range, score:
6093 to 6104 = 6095.17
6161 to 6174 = 6172.85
